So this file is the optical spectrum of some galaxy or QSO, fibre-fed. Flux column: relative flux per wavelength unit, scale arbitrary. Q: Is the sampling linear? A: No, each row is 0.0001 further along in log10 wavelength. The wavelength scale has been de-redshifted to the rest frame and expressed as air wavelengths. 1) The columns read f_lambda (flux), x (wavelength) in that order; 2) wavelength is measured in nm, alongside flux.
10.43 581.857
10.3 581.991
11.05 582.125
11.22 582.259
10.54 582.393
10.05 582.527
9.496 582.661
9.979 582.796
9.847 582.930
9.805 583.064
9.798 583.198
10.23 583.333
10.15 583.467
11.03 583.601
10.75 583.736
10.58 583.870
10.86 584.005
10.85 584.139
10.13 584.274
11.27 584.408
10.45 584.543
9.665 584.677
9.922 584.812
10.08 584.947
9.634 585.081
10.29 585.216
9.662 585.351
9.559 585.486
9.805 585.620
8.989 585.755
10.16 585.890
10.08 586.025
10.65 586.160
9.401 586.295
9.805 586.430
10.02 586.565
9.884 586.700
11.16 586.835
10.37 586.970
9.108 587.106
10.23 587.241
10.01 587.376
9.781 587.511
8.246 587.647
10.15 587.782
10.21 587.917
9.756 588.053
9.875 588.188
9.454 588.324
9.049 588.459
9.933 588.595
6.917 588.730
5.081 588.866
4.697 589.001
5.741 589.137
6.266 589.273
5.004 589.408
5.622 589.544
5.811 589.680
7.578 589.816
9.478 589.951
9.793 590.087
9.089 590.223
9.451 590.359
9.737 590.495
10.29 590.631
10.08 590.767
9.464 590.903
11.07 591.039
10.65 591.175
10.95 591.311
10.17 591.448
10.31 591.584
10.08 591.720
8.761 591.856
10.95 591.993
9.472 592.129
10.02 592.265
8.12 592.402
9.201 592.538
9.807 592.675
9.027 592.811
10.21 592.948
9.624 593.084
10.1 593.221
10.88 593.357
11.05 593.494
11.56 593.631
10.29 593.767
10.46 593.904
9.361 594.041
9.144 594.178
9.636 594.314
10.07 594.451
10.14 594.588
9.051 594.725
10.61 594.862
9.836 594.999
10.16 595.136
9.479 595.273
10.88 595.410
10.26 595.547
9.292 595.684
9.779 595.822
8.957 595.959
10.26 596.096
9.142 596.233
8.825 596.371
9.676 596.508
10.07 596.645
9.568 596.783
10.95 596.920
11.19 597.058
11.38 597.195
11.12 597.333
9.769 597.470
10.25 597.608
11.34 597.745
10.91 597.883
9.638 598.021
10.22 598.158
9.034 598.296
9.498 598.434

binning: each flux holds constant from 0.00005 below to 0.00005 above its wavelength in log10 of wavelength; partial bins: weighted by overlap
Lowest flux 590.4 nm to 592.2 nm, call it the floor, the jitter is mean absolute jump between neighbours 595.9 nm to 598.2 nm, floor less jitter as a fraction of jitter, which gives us 10.9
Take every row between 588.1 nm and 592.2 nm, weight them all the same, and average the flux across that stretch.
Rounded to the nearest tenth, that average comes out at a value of 8.7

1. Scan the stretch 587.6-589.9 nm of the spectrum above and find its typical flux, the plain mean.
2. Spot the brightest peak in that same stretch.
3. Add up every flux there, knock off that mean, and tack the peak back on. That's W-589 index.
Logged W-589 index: 132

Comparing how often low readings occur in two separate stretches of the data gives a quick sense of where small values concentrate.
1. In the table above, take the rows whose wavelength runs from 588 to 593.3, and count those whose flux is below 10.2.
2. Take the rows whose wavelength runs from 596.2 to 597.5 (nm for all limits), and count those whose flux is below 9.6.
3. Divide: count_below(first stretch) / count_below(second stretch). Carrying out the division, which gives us 10.7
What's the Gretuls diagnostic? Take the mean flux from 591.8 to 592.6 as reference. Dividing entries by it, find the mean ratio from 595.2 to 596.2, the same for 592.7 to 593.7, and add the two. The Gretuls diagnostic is 2.14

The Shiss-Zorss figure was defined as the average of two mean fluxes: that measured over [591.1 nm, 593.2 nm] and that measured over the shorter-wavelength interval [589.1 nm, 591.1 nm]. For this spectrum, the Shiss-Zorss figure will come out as 9.1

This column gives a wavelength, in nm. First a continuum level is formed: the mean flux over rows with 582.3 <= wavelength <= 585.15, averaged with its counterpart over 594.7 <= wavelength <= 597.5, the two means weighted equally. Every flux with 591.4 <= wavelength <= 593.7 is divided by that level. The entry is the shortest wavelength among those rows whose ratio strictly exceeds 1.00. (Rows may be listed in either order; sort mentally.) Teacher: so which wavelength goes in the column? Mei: 591.448 nm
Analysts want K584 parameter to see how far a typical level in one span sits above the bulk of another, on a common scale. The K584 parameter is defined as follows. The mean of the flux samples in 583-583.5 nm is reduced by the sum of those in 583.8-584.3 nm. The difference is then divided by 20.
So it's -1.62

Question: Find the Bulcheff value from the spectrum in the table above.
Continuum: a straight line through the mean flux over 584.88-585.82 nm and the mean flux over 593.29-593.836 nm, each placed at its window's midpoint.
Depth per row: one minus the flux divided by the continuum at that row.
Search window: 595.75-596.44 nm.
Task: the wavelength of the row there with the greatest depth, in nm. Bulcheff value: 596.371 nm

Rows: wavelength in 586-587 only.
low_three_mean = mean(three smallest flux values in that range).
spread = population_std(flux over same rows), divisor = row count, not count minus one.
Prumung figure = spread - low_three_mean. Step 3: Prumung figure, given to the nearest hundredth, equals -9.19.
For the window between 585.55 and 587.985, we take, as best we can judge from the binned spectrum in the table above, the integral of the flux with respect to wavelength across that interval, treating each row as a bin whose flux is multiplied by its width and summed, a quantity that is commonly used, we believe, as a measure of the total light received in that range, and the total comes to 24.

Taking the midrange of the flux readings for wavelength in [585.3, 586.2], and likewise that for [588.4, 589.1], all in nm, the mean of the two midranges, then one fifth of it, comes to 1.71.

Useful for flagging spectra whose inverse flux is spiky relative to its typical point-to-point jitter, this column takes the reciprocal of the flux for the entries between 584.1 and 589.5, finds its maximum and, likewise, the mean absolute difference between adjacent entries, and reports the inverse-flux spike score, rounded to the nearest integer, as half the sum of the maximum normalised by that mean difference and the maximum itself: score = 10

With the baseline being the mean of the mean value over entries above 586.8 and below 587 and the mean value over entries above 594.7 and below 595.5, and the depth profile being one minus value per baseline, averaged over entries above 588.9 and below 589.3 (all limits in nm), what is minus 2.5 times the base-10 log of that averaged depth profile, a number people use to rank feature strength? 1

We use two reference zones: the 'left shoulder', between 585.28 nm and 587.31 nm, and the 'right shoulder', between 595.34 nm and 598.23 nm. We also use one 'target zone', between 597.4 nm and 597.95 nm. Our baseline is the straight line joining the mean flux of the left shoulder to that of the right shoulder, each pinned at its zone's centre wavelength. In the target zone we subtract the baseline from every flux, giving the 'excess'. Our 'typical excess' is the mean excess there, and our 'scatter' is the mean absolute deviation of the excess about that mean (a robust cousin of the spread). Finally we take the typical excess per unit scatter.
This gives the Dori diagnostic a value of 0.69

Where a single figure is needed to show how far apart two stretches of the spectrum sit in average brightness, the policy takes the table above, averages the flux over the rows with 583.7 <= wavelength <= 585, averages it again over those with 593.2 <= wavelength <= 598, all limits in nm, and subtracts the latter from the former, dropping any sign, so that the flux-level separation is 0.30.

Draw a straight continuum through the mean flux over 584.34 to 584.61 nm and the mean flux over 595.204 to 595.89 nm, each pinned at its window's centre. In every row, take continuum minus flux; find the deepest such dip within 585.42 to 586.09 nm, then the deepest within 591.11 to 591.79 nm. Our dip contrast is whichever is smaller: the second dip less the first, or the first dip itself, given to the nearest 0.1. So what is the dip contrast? -1.6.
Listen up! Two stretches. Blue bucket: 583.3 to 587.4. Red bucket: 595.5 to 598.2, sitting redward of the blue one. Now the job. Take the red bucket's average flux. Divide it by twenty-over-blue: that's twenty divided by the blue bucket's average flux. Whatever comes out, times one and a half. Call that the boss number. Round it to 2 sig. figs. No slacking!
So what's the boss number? 7.7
